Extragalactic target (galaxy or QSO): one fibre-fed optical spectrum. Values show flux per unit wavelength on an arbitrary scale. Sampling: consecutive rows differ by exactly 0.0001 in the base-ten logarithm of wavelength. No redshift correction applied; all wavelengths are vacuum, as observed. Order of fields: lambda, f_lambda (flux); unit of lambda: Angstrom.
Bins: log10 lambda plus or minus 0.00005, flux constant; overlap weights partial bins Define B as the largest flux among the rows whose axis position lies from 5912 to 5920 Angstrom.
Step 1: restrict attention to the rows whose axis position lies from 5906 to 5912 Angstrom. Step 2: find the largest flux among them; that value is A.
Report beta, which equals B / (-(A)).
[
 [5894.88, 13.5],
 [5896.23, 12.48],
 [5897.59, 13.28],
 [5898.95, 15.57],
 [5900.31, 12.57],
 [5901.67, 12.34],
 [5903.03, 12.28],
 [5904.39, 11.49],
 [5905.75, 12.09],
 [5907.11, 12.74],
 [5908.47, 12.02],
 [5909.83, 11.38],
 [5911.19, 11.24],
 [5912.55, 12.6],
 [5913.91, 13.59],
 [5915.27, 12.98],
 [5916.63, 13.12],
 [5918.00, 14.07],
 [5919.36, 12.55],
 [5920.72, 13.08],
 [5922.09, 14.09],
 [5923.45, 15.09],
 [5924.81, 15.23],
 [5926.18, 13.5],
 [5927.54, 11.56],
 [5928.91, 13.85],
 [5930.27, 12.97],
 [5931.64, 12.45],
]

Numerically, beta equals -1.10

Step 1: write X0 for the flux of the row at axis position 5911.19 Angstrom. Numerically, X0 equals 11.24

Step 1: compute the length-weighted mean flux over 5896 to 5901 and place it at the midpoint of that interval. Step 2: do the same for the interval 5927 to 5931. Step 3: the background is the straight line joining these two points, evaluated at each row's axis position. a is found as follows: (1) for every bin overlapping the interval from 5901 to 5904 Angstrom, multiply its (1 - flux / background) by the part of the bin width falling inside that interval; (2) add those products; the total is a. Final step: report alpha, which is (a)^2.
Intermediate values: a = 0.3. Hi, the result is 0.07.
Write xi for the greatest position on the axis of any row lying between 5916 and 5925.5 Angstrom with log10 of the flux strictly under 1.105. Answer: 5919.36 Angstrom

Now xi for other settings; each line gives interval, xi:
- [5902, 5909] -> 5908.47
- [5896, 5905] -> 5904.39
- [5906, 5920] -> 5919.36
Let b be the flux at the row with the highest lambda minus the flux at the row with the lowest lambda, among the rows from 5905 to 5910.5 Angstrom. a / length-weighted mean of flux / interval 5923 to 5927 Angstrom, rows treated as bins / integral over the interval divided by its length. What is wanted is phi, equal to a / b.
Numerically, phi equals -20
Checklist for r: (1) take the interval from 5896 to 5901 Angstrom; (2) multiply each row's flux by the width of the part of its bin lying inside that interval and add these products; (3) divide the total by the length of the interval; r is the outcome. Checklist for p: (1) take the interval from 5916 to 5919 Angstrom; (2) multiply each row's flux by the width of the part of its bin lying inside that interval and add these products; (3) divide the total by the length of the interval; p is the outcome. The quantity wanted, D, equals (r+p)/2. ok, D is 13.5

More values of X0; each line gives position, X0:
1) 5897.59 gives 13.28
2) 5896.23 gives 12.48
